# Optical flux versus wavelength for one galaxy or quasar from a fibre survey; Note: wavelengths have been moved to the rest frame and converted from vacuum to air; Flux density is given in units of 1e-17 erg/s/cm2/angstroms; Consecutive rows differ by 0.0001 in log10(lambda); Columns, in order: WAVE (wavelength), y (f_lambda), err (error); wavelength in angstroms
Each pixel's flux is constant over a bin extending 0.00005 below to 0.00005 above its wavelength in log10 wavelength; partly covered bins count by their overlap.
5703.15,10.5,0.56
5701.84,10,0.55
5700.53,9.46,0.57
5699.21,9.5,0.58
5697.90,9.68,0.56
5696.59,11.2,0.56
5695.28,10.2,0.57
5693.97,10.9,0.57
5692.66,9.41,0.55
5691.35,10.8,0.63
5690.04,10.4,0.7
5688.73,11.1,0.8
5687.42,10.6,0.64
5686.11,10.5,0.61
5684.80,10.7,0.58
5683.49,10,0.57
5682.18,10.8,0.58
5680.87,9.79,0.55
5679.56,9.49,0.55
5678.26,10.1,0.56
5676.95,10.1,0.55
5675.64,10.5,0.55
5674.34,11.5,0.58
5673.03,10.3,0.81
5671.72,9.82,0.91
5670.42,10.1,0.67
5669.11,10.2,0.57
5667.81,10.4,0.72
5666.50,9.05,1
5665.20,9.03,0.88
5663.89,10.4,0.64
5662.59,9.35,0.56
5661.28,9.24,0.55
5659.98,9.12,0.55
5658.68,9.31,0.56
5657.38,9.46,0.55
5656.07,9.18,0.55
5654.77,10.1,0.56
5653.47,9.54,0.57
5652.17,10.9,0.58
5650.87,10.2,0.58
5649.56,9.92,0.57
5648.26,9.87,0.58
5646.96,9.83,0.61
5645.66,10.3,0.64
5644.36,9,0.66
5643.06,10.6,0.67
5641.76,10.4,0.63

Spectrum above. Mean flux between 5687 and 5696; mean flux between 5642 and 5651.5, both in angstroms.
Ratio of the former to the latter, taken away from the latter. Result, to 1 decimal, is 8.9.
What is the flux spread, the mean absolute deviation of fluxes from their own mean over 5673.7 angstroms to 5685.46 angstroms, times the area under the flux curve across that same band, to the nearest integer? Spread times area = 59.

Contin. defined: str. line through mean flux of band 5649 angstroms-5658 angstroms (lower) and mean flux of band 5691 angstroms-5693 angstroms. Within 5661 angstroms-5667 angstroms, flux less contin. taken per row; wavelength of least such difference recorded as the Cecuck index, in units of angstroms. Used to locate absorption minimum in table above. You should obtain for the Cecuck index 5665.20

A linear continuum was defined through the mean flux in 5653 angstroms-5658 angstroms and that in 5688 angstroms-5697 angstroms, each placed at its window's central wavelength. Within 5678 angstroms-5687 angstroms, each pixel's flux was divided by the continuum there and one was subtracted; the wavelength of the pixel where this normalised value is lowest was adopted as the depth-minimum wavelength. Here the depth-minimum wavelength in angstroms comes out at 5679.56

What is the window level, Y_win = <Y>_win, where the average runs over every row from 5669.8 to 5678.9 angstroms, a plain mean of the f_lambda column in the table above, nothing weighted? 10.35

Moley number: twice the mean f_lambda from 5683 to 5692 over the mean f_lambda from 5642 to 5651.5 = 2.13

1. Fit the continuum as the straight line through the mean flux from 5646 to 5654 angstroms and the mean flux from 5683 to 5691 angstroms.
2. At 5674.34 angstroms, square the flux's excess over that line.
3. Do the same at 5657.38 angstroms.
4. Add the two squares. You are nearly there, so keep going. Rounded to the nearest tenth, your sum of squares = 1.7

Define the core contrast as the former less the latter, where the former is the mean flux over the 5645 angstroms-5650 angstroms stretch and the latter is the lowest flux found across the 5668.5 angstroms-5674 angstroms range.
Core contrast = 0.2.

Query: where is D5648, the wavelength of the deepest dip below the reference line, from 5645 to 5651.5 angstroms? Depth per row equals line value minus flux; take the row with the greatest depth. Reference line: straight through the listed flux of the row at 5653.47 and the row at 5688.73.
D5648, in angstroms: 5649.56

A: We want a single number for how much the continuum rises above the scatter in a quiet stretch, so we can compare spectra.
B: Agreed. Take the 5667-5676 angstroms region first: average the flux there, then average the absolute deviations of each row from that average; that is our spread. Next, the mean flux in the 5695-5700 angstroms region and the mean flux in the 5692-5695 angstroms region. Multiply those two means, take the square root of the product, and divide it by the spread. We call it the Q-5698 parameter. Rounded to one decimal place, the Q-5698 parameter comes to 29.7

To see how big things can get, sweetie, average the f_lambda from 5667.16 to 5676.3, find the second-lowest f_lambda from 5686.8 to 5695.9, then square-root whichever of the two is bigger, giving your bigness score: 3.23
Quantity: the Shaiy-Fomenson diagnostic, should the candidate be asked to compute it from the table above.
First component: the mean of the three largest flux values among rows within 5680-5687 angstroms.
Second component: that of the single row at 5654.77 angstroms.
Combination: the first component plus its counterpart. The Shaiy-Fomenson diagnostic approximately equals 20.8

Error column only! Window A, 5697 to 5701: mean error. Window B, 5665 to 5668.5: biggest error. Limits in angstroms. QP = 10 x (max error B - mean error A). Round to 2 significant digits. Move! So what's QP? 4.3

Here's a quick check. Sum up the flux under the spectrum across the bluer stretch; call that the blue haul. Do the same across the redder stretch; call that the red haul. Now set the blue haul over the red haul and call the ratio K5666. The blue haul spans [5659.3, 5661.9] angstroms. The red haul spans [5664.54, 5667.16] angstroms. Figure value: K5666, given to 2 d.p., 1.01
